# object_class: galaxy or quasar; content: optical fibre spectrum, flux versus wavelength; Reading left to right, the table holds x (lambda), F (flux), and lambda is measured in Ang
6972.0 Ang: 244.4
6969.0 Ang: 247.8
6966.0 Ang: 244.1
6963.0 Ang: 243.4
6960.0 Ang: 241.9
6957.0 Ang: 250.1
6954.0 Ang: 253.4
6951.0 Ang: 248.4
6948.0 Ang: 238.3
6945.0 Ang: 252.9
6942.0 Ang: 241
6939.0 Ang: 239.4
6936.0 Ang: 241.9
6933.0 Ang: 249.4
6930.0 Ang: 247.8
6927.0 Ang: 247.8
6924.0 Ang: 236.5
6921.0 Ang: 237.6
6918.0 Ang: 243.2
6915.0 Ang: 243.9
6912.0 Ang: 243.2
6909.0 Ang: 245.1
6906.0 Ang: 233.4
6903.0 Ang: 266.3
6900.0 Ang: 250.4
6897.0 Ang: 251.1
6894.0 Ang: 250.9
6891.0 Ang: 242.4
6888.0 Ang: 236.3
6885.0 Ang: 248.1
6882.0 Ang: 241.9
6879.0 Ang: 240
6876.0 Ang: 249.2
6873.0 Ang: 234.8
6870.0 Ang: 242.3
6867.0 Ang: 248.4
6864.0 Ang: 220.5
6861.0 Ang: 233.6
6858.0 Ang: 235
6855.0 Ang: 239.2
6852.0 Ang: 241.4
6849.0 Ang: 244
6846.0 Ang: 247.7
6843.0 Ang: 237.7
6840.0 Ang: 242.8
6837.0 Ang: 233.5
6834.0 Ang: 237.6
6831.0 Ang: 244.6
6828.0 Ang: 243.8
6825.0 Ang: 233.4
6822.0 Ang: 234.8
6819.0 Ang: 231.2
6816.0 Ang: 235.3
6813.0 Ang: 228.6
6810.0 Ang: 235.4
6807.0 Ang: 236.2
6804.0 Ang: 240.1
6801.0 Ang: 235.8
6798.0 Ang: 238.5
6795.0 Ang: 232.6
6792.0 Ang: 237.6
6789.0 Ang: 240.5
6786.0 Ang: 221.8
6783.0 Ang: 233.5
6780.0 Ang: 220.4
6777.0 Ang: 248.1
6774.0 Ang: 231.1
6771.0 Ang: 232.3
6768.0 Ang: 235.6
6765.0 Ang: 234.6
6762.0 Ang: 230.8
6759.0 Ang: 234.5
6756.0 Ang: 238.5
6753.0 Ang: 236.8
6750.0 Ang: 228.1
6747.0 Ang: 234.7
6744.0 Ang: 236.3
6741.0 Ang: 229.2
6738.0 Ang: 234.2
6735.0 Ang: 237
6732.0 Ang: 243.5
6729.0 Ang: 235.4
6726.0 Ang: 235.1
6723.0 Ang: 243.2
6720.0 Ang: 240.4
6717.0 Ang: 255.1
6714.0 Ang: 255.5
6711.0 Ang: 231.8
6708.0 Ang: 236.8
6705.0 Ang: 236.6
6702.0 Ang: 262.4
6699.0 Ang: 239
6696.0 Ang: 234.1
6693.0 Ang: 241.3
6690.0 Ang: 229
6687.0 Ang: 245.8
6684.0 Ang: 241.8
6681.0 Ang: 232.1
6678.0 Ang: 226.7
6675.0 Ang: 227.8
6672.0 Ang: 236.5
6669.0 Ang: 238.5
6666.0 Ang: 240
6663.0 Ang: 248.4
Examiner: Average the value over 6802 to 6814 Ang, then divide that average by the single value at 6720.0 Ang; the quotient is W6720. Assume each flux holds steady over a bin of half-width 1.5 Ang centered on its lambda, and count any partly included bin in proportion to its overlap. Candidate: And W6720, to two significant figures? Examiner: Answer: 0.98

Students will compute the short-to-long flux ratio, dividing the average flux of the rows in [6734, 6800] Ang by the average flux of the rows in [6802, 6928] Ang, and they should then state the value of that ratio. 0.97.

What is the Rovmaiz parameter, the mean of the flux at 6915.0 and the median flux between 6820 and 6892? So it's 242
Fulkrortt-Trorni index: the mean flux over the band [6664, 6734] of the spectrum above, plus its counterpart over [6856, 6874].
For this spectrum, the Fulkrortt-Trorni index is 475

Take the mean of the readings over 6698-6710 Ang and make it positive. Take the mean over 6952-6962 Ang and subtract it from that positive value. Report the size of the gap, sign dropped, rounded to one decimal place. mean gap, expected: 4.8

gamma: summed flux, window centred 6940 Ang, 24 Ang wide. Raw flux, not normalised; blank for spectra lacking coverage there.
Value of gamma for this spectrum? 1959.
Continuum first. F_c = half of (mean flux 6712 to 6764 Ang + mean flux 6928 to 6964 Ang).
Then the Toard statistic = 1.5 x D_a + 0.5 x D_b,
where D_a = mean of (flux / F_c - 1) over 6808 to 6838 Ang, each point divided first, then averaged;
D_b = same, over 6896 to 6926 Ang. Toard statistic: -0.031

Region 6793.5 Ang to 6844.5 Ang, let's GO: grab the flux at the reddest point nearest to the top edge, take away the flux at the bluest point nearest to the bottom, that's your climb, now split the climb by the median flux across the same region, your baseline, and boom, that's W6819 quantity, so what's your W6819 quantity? 0.022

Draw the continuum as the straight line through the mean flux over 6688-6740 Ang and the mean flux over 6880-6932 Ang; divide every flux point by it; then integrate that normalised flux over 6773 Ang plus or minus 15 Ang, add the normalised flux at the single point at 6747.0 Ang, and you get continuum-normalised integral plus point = 29.8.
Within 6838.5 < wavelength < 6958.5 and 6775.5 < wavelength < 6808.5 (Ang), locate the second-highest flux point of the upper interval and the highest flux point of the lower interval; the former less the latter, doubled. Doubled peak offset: 11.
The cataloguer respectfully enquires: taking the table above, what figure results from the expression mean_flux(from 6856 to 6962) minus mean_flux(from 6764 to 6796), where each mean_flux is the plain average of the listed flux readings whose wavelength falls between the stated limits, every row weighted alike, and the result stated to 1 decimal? 10.1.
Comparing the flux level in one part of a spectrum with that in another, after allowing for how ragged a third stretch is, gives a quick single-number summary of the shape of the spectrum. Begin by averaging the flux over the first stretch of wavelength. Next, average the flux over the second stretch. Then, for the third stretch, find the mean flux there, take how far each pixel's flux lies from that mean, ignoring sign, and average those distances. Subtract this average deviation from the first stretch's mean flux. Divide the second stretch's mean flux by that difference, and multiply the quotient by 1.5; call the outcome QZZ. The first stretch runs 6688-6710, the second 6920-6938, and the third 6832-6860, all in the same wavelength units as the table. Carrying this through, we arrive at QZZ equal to 1.55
